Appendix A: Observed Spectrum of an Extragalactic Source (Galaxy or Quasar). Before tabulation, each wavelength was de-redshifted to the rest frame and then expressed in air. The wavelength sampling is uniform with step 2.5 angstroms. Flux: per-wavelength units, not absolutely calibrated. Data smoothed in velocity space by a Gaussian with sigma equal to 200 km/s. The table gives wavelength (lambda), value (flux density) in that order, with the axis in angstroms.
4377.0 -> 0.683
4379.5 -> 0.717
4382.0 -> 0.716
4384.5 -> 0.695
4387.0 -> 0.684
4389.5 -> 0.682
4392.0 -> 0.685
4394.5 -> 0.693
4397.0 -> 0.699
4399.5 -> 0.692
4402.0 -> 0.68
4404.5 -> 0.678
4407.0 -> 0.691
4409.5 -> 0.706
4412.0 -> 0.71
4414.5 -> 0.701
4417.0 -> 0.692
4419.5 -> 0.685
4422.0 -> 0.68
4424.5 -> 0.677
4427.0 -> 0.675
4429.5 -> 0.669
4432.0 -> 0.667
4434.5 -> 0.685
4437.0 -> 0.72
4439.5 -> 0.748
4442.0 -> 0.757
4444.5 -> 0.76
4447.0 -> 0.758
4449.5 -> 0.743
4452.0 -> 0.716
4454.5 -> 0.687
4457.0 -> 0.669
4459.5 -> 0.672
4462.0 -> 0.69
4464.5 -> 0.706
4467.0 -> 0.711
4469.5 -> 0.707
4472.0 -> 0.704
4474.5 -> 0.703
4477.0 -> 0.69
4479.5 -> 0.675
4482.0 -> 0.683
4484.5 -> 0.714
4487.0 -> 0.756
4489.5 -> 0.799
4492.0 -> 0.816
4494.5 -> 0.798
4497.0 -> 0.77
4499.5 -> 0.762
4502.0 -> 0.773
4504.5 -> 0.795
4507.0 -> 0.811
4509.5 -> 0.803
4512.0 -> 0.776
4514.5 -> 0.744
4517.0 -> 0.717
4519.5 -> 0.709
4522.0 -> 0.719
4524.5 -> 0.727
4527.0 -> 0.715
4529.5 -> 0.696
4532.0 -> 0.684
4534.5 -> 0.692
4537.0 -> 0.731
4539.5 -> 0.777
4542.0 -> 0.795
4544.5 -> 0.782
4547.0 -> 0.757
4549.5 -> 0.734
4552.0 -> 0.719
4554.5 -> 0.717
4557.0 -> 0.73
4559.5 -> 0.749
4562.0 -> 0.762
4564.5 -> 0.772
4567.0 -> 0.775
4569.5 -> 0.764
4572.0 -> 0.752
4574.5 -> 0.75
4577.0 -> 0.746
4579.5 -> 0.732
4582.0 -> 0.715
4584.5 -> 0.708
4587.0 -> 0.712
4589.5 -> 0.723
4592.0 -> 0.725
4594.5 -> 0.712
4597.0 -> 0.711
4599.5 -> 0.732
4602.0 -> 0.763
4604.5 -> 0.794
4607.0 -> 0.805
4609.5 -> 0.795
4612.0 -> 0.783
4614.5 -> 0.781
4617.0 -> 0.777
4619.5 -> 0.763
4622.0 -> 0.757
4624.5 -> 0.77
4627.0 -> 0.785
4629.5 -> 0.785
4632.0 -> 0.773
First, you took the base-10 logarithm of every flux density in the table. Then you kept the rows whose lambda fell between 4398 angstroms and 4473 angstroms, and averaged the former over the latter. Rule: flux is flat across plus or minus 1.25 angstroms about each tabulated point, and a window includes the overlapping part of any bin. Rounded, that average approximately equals -0.154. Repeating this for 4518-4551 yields -0.136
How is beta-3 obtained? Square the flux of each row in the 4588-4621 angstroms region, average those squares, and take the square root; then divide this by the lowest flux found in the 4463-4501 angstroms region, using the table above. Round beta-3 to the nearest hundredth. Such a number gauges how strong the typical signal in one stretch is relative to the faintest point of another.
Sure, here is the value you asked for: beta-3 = 1.13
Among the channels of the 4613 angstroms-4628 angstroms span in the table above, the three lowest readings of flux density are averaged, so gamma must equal 0.763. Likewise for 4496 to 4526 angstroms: 0.715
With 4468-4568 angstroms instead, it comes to 0.681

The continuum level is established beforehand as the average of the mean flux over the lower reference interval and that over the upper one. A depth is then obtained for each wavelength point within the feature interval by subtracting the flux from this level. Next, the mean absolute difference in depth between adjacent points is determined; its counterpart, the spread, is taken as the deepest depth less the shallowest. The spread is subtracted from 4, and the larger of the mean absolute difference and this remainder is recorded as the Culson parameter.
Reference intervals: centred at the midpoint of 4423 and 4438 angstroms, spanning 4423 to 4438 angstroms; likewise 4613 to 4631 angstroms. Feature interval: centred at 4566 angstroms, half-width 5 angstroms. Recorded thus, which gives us 3.987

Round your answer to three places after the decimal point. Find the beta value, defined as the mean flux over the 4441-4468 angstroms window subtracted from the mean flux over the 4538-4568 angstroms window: 0.040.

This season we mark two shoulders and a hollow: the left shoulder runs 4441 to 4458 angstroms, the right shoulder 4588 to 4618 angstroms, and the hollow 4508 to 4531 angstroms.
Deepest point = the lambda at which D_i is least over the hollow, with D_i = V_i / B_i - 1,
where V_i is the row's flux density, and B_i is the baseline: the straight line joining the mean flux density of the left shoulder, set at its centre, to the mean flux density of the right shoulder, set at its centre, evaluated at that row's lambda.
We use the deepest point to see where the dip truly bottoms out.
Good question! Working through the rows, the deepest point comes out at 4529.5 angstroms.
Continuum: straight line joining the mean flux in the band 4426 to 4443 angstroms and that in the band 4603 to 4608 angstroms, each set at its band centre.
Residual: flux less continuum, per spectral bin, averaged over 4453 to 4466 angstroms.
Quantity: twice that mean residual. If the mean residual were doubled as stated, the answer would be -0.06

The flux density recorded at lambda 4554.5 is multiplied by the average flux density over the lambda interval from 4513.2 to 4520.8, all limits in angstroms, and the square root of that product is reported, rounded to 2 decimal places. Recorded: 0.72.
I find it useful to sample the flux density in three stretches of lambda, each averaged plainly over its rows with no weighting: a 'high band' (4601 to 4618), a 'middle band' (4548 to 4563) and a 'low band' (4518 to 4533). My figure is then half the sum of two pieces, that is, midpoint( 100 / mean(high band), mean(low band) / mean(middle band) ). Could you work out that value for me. 64.1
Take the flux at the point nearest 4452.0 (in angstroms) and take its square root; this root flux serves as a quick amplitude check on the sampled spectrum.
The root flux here 0.846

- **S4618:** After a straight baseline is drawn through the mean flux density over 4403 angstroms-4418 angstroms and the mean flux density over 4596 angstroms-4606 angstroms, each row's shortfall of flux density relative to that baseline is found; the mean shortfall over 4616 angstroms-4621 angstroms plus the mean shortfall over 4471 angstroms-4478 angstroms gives 0.00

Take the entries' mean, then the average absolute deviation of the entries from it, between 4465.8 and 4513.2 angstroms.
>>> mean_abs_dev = 0.043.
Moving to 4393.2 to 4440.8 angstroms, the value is 0.014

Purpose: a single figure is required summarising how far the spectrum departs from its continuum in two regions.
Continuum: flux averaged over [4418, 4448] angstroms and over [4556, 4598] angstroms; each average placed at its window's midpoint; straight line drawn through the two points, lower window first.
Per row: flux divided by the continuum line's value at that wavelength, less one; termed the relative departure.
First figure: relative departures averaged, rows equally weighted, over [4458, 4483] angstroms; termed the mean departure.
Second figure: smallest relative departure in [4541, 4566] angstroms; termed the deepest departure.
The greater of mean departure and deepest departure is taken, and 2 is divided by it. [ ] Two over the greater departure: -93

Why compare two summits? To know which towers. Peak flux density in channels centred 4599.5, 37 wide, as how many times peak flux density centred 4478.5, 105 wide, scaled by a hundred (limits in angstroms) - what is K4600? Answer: 99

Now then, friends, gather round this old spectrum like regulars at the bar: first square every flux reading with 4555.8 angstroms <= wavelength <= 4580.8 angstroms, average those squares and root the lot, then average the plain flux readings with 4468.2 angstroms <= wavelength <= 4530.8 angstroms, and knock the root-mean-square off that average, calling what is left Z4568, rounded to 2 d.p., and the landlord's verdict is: -0.01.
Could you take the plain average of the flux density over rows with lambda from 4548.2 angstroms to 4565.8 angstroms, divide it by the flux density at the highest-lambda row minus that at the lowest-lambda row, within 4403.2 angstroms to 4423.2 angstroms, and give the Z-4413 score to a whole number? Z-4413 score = 370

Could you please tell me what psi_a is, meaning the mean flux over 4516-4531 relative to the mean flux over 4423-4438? 1.05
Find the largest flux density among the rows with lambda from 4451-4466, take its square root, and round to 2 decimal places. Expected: 0.85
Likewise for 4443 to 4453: 0.87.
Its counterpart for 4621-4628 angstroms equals 0.89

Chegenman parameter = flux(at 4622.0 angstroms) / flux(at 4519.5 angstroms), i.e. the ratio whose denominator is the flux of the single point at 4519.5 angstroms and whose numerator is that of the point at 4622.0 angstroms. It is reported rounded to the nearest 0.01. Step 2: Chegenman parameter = 1.07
